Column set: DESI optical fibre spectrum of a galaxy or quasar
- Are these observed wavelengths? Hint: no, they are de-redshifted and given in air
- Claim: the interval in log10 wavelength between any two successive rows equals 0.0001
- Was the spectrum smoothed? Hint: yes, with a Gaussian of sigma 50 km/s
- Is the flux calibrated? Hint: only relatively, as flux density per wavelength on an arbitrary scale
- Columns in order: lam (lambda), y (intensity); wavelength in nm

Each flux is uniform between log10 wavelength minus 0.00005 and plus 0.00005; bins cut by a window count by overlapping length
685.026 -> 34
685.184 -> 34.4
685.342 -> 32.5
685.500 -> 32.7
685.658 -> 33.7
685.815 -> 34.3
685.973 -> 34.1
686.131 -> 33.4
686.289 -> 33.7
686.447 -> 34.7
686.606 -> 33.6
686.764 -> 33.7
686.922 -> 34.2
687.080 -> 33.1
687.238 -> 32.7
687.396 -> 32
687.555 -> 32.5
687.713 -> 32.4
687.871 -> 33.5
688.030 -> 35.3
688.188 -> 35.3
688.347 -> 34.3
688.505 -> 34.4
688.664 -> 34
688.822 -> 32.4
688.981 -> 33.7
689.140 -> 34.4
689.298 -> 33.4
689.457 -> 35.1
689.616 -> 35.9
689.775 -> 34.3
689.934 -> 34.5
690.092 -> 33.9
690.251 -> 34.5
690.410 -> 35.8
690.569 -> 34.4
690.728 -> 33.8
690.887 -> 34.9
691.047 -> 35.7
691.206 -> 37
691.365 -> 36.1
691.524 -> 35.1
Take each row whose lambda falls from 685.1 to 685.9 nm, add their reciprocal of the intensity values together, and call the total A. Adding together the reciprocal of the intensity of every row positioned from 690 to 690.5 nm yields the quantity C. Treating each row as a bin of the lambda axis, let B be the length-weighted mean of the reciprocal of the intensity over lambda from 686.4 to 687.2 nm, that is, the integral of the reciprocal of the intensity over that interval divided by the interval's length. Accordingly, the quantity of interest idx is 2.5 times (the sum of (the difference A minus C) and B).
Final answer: 0.23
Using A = 0.149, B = 0.0296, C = 0.086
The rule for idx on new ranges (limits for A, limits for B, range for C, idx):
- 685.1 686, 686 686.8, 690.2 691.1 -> 0.09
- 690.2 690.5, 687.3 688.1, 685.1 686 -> -0.23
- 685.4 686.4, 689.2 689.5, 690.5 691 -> 0.30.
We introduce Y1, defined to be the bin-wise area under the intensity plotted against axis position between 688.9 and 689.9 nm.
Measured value 34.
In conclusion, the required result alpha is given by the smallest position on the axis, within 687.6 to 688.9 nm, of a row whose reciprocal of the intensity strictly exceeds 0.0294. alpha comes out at 687.713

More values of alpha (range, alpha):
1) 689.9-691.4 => 690.092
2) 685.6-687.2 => 685.658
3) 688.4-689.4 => 688.664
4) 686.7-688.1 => 686.764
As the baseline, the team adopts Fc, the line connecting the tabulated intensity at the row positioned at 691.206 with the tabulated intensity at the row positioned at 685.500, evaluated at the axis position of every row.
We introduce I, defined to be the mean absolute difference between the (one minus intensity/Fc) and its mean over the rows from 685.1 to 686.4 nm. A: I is 0.018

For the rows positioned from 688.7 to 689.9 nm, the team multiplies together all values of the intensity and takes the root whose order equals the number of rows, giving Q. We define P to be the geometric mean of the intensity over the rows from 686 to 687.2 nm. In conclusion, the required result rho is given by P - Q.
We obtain -0.4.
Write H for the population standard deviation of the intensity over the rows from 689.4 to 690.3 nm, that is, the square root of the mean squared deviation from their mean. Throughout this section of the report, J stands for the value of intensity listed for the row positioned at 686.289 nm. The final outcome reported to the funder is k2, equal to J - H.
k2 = 33.1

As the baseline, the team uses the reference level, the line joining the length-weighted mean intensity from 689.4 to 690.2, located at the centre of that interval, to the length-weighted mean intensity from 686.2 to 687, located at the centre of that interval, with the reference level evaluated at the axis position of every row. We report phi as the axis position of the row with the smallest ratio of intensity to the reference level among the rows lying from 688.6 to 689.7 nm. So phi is 688.822 nm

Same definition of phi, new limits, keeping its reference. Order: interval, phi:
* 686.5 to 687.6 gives 687.396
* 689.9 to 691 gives 690.728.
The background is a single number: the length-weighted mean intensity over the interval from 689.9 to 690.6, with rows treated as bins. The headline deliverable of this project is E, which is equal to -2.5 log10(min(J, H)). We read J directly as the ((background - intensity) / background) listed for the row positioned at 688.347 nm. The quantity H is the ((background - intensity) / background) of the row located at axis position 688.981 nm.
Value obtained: 4.90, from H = 0.03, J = 0.011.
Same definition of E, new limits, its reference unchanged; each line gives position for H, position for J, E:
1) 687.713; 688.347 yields 4.90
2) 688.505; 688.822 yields 5.23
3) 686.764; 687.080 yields 3.87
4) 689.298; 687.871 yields 3.67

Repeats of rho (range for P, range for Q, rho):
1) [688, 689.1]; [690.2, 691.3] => -1.0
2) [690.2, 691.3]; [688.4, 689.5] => 1.2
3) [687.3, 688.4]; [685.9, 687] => -0.3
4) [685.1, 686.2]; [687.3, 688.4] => 0.0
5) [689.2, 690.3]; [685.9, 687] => 0.6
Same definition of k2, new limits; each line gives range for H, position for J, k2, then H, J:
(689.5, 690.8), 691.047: 35.0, 0.74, 35.7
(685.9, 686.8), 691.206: 36.6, 0.43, 37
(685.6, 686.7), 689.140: 34.0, 0.42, 34.4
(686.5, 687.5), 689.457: 34.4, 0.72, 35.1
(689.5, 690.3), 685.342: 31.8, 0.68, 32.5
